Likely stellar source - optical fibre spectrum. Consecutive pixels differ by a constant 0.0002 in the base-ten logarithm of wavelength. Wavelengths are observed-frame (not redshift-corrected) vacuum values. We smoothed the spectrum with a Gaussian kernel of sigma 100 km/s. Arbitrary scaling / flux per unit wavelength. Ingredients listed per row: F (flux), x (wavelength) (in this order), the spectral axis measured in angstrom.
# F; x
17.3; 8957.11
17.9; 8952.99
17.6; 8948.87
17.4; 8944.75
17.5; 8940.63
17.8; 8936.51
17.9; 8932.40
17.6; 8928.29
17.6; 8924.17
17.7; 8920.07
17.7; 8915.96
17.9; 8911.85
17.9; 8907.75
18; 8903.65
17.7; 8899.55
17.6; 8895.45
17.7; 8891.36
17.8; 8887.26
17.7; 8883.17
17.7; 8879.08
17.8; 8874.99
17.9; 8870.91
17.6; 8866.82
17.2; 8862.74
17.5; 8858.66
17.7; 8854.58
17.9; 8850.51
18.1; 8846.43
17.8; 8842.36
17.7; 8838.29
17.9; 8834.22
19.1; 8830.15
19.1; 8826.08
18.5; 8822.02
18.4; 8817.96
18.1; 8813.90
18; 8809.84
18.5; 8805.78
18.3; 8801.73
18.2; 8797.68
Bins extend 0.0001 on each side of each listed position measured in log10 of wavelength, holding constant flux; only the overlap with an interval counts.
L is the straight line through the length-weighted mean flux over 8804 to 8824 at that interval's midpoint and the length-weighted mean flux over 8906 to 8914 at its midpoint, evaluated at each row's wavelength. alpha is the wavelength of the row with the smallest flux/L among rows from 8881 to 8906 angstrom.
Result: 8895.45 angstrom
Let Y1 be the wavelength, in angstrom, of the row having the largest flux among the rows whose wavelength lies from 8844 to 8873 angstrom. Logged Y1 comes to 8846.43 angstrom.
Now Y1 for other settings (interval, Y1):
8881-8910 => 8903.65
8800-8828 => 8826.08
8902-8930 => 8903.65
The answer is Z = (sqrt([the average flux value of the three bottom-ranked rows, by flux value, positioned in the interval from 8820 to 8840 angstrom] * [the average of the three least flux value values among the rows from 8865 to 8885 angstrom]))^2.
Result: 319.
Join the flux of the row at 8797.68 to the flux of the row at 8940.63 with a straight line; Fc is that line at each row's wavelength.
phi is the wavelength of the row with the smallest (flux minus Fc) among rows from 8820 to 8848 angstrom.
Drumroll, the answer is 8838.29 angstrom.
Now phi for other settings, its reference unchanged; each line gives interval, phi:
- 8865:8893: 8866.82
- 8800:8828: 8809.84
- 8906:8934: 8924.17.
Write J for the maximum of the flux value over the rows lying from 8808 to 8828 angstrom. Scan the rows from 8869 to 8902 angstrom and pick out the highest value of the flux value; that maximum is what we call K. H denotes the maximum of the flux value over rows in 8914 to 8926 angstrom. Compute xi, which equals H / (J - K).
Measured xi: 15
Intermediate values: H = 17.7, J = 19.1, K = 17.9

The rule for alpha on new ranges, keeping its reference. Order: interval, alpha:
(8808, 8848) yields 8838.29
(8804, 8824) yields 8809.84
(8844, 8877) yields 8862.74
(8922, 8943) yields 8940.63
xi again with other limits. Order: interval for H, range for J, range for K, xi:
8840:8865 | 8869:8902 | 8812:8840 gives -15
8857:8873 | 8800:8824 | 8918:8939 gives 30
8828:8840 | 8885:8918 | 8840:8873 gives -191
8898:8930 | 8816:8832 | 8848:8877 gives 15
